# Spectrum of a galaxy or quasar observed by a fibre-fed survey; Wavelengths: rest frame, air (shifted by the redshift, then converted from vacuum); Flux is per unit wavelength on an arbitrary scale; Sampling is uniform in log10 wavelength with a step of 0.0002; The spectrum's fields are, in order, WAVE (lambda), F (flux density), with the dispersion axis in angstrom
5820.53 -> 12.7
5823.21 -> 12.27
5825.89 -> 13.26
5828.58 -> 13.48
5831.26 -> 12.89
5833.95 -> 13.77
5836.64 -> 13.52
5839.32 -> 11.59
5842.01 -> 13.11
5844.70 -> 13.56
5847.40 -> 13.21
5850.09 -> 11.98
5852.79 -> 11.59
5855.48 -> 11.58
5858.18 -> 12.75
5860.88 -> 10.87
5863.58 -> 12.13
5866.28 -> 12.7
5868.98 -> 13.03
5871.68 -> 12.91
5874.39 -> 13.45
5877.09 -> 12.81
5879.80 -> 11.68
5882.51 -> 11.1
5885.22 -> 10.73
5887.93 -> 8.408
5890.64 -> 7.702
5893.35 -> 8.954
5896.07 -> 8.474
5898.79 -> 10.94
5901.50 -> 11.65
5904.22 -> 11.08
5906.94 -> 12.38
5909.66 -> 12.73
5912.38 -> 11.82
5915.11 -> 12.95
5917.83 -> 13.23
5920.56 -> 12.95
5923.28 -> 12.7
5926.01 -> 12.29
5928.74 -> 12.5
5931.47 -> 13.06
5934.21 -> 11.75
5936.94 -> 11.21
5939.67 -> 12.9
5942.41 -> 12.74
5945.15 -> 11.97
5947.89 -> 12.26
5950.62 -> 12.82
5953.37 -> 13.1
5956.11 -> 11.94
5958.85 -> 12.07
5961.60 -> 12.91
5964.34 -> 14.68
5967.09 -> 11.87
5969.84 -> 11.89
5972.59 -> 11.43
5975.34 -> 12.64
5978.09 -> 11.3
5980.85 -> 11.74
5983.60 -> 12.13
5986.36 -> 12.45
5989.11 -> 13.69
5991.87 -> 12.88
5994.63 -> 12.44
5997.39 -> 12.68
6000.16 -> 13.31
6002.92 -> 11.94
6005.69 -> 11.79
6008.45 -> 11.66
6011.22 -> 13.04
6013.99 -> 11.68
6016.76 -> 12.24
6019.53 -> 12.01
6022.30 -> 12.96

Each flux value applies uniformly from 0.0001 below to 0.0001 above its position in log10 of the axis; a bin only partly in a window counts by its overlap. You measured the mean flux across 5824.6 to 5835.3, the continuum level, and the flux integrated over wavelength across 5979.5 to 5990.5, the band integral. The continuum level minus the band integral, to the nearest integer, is -124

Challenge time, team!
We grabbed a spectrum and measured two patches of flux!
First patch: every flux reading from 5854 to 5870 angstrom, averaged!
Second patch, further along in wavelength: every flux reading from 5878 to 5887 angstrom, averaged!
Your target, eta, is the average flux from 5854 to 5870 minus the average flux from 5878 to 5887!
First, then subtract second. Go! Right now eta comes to 1.0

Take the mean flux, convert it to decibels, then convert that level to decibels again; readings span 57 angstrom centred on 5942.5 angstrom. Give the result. 10.4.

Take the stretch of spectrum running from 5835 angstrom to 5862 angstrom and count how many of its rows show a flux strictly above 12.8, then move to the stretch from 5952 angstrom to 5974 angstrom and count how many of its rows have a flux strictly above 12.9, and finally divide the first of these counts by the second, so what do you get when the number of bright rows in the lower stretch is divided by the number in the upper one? 1.3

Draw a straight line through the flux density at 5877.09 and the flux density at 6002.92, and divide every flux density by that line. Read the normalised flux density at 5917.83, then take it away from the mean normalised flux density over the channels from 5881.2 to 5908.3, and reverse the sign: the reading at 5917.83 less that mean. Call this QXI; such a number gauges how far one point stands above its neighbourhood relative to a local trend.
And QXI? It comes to 0.256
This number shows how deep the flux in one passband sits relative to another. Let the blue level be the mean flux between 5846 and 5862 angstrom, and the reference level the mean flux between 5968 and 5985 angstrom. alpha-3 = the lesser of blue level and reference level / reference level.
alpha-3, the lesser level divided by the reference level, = 1.00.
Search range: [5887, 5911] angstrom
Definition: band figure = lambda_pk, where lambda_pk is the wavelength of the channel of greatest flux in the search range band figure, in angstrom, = 5909.66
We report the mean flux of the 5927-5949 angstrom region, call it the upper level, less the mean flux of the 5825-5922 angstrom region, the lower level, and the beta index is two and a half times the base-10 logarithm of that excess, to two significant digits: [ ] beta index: -1.2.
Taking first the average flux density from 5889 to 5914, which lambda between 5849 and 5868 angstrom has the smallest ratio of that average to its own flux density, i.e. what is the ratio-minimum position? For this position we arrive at 5858.18 angstrom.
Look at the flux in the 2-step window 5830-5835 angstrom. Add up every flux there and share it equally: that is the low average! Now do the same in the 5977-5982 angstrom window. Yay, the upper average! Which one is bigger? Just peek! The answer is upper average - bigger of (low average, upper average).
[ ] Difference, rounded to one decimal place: -1.8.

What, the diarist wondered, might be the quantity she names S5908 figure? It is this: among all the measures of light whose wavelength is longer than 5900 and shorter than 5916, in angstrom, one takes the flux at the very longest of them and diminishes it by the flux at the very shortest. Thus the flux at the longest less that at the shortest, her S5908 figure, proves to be 1.3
